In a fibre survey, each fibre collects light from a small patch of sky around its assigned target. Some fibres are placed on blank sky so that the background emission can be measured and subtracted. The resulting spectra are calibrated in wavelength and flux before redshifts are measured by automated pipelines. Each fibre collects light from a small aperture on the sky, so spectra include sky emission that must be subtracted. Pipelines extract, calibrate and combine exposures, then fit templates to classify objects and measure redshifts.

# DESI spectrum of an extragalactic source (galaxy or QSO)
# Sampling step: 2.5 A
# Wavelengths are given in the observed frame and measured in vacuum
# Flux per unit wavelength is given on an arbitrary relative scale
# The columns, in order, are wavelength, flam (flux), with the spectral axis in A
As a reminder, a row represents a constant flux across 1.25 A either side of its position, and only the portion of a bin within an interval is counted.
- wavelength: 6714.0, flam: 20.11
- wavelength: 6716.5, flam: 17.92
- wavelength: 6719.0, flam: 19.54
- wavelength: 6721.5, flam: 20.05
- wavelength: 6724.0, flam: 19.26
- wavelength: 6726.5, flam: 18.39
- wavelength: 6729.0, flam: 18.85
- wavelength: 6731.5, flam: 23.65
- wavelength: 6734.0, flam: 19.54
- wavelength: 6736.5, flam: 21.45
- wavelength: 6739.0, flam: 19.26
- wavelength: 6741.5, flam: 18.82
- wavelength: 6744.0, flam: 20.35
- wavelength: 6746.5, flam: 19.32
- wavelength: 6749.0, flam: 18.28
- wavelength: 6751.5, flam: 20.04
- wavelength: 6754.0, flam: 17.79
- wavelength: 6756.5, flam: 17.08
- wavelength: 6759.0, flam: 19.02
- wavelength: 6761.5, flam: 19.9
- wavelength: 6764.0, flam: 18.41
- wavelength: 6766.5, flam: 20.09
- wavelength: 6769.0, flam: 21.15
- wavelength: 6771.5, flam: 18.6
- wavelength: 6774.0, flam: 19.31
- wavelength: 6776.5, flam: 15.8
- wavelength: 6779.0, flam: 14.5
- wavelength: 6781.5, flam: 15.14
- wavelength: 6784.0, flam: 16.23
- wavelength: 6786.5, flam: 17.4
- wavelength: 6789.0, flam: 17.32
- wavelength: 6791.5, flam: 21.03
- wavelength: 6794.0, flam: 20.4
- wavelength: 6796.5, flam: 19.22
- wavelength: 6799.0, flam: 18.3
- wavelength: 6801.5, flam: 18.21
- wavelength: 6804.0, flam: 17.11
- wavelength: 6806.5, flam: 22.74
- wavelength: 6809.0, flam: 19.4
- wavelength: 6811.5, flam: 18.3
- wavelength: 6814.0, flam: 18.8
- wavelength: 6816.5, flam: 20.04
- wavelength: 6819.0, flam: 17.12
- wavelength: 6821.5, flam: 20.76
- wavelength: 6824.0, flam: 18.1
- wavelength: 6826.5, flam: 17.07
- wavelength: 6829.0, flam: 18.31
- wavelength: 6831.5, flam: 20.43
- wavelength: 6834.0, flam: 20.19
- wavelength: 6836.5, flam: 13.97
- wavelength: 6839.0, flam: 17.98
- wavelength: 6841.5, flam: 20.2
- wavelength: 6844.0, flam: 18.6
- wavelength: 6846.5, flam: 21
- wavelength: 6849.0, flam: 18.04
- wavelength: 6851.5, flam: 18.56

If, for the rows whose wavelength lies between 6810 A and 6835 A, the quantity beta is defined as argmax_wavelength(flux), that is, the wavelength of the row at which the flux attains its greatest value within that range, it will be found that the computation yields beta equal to 6821.5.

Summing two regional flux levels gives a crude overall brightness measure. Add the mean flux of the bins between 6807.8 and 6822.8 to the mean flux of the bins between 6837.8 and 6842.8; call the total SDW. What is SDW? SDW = 38.2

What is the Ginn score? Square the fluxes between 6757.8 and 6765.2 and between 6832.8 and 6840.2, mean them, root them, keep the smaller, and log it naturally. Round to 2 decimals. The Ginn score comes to 2.87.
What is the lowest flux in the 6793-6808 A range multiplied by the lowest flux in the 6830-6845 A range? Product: 239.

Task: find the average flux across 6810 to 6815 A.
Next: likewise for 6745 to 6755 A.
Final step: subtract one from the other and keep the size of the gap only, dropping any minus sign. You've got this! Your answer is 0.3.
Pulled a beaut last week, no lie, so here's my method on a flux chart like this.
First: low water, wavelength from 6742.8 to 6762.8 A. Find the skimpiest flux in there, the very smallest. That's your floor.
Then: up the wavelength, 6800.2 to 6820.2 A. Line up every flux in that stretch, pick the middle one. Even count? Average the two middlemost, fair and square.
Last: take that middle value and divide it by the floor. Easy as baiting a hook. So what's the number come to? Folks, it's 1.09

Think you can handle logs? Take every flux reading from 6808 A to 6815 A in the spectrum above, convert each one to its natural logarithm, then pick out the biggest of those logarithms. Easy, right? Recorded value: 2.97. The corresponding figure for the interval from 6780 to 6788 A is 2.86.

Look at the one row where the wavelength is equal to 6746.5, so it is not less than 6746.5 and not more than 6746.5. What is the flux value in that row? 19.32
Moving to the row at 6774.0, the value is 19.31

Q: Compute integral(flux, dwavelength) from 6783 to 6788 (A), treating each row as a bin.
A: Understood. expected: 84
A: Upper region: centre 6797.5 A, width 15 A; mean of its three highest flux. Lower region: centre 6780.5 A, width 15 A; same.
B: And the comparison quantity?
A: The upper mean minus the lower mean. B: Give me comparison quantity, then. 2.6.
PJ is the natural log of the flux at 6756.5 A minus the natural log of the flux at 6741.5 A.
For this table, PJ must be -0.10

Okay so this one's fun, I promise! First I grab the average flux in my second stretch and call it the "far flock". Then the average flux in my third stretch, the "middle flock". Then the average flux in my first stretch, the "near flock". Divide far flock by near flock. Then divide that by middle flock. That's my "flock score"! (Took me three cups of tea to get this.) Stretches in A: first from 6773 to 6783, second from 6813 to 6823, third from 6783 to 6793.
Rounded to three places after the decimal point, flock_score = 0.066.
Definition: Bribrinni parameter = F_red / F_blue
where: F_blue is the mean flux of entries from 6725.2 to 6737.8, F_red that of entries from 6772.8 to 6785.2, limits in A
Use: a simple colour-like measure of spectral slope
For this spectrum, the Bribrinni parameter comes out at 0.79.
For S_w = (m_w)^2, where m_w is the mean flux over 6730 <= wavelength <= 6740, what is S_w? 440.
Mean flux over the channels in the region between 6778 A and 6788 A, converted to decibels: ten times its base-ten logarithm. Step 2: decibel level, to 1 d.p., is 12.0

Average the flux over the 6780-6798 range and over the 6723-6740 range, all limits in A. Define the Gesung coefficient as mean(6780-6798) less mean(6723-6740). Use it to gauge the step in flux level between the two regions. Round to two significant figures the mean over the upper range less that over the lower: -2.0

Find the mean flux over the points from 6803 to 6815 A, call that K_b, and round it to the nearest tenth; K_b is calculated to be 19.3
